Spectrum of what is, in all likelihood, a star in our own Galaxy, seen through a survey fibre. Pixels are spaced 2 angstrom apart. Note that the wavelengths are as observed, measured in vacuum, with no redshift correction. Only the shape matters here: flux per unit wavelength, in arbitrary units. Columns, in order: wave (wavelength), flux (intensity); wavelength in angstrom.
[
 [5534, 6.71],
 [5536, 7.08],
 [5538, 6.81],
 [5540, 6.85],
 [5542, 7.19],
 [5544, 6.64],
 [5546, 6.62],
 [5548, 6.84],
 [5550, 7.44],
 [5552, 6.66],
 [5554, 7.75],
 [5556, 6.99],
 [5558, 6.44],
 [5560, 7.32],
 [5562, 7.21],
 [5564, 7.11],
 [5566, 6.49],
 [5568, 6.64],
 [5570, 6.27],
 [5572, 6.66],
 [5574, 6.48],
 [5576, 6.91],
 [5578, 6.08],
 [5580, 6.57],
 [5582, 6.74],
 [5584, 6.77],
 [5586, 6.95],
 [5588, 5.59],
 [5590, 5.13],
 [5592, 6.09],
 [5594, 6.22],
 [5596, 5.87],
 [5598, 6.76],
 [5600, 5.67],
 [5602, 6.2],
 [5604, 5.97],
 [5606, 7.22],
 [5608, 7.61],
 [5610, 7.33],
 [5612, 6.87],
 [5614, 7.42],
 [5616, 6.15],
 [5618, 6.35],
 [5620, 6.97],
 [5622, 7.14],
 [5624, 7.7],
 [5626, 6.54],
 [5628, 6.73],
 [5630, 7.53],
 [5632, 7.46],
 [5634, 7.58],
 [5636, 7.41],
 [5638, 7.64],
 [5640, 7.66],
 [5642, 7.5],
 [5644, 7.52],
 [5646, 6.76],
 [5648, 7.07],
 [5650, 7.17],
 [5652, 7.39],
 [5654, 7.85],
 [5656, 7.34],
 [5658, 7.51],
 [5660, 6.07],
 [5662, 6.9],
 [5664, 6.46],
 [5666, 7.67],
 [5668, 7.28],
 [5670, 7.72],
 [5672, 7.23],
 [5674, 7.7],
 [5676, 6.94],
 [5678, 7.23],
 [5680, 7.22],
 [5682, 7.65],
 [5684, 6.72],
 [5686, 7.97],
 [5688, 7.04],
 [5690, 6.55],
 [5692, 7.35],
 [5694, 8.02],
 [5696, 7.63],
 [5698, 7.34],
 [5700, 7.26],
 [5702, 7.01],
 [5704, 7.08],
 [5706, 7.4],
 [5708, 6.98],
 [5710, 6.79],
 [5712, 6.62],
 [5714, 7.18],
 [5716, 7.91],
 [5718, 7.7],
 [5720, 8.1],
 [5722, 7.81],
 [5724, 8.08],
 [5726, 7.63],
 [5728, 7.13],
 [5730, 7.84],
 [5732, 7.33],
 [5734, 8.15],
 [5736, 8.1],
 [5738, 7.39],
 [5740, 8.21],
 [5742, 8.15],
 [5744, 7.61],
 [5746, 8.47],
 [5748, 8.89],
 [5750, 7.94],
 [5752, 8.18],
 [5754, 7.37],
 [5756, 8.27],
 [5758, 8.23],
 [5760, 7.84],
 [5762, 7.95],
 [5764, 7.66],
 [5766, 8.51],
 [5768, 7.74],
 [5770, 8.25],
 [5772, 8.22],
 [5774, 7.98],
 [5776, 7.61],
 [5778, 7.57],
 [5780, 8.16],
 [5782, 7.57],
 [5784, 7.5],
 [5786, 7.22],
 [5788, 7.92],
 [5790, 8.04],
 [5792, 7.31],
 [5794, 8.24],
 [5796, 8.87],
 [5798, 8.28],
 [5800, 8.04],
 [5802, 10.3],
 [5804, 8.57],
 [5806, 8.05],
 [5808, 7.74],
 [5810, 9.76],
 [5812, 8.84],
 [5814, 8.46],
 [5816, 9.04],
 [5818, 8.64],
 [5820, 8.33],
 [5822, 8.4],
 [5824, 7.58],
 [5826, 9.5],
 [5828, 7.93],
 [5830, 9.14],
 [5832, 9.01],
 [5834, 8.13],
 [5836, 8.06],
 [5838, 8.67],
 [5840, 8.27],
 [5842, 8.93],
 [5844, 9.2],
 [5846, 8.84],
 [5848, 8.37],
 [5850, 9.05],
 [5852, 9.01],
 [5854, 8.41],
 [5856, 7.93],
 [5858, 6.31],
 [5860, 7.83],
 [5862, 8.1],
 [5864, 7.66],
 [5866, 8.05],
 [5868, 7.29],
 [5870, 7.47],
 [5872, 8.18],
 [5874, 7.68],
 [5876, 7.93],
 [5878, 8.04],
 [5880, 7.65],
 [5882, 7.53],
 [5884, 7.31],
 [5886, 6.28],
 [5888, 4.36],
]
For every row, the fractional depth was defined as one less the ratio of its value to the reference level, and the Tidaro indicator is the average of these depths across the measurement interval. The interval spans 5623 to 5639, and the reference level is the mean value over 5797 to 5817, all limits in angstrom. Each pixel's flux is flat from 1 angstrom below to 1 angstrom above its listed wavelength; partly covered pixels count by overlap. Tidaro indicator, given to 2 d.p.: 0.16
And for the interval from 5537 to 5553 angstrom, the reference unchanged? 0.21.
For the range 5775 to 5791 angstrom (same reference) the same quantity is 0.12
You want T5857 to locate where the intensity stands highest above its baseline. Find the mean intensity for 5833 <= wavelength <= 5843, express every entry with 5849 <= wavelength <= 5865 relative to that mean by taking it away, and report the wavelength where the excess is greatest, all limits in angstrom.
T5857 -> 5850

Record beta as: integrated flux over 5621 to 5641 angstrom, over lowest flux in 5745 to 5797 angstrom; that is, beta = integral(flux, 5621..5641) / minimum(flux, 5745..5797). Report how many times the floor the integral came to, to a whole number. 20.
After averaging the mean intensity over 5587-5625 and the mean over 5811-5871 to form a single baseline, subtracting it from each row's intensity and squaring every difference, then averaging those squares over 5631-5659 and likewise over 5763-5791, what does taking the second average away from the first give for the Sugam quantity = -0.22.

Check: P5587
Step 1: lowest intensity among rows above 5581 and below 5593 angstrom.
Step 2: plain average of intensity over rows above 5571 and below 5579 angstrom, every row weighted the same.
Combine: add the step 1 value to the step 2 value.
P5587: 11.7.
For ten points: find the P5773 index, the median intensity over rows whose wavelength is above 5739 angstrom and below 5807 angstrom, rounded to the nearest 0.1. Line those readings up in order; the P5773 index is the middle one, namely 8.0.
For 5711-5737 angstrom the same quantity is 7.8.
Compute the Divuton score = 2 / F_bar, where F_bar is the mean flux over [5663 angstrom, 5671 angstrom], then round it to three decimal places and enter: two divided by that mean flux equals 0.275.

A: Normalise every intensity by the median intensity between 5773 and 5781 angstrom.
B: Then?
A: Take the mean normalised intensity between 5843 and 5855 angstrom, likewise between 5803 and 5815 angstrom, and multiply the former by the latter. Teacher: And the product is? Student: 1.24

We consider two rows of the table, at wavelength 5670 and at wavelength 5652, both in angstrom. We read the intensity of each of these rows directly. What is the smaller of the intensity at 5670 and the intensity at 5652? 7.4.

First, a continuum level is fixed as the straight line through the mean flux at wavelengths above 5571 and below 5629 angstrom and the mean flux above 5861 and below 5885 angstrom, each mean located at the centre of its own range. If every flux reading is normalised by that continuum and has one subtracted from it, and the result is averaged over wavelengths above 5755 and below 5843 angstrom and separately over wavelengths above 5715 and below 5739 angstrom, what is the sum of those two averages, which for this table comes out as 0.206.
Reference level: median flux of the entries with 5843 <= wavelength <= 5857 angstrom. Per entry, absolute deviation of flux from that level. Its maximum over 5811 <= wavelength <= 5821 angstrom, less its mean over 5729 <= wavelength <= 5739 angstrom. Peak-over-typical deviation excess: -0.6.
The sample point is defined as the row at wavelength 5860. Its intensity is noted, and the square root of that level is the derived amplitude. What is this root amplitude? 2.80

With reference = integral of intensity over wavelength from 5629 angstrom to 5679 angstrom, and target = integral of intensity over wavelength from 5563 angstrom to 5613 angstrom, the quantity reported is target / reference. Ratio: 0.89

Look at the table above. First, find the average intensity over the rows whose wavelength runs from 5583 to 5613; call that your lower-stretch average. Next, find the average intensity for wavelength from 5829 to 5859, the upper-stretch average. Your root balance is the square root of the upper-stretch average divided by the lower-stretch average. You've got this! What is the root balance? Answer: 1.15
